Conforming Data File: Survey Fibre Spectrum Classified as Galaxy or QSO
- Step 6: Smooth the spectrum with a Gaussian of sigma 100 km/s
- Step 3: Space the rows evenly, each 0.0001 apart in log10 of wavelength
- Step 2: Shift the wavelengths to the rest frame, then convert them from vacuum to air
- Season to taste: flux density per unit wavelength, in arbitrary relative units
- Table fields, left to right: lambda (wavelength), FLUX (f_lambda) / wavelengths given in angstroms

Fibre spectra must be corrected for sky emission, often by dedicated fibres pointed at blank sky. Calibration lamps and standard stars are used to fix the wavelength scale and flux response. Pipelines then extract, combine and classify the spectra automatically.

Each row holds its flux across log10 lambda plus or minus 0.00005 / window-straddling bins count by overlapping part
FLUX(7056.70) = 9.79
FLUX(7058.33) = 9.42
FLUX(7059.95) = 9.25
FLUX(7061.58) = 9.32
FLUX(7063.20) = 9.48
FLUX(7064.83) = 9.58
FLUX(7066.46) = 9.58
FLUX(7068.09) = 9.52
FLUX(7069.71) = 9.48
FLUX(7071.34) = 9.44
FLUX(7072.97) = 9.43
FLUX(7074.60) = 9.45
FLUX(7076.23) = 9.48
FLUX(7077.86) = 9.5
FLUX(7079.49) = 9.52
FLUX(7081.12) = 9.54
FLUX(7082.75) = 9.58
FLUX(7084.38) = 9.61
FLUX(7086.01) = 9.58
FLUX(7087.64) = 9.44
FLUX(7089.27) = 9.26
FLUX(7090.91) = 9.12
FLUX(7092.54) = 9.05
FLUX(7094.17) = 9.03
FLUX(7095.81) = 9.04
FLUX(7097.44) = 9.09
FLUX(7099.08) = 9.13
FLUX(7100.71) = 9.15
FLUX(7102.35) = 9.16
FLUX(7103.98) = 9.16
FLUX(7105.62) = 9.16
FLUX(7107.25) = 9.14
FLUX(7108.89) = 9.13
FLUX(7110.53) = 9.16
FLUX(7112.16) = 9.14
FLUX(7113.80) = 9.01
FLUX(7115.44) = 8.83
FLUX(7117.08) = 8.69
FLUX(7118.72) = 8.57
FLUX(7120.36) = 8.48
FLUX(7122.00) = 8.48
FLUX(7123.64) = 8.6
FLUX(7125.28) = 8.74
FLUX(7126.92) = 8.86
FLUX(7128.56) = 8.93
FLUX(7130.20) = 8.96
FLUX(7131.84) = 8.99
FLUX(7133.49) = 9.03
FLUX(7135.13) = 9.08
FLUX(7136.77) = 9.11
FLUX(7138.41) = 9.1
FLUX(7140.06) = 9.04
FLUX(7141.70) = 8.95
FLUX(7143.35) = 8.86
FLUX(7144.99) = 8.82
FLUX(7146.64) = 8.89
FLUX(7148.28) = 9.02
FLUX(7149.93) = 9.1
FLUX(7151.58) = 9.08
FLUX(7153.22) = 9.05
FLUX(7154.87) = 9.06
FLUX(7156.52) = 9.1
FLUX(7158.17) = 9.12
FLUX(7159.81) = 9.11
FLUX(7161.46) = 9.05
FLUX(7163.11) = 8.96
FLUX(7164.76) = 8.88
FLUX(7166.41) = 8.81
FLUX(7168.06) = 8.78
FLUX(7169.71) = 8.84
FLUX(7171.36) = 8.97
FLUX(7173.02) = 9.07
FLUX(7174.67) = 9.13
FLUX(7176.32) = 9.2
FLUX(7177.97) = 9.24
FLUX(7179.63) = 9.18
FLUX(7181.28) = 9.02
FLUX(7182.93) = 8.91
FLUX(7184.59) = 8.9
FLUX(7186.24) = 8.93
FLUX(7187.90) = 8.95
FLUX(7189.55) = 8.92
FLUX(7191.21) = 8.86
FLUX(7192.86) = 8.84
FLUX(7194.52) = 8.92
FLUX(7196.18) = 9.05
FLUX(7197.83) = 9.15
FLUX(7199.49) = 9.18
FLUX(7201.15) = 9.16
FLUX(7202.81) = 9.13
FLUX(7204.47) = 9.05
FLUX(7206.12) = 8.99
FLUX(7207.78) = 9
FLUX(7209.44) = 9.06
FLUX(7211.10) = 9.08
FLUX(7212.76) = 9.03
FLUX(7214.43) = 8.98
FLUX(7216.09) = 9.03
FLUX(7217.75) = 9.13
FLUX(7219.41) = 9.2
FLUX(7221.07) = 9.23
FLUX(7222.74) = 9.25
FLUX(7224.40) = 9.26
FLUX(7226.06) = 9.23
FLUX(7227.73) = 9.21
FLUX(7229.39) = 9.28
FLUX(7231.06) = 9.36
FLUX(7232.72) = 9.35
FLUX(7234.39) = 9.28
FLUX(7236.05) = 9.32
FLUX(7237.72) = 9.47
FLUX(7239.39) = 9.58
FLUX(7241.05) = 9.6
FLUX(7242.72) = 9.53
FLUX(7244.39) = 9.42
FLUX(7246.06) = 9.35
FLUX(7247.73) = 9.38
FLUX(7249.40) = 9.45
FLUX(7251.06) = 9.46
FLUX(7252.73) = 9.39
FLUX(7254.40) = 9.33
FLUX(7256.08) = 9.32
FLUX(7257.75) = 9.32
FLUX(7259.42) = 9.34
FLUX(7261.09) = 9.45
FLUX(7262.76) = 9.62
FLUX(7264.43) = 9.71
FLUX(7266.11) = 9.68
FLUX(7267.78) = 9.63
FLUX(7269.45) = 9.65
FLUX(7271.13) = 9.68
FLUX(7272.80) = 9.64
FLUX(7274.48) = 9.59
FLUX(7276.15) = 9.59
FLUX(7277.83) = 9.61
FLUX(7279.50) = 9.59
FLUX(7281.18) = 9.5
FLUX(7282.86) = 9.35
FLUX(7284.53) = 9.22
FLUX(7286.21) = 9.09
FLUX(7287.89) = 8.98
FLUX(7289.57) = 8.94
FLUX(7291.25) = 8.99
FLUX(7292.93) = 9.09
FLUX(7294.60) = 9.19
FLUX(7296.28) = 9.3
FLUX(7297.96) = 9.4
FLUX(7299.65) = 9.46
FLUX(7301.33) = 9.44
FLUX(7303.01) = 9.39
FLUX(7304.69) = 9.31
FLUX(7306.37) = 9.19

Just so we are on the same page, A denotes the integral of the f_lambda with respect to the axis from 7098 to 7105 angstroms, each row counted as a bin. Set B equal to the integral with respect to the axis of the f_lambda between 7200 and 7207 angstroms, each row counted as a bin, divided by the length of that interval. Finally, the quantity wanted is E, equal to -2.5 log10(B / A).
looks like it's 2.12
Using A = 64.0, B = 9.09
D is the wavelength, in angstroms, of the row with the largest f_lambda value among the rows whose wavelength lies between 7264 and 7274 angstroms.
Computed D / 7264.43 angstroms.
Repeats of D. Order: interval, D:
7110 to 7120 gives 7110.53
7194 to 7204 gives 7199.49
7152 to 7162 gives 7158.17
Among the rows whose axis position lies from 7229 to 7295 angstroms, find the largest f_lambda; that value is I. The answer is 9.71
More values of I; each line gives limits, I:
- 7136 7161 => 9.12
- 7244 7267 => 9.71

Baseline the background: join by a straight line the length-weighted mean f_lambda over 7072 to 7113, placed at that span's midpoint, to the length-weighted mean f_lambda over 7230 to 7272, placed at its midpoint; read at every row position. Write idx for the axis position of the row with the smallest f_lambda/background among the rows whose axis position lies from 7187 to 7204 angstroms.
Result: 7192.86 angstroms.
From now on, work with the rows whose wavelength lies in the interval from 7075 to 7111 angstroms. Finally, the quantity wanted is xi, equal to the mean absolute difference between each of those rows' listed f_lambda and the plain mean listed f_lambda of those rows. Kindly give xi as 0.19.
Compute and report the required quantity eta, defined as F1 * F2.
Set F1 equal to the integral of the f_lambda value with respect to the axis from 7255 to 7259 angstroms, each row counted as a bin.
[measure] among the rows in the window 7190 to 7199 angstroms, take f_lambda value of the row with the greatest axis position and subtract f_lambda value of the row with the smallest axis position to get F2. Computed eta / 11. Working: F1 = 37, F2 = 0.3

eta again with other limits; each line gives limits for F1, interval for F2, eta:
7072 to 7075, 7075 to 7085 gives 4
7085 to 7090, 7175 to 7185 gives -14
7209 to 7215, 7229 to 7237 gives 2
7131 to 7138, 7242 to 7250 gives -5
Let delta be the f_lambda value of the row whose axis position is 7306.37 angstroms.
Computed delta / 9.19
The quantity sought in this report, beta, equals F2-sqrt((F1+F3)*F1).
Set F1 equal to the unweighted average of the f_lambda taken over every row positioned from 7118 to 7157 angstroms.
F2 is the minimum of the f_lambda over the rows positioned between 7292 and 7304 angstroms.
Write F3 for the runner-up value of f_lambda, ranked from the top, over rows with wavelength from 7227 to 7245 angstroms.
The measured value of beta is -3.7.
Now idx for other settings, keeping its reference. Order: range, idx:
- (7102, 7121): 7120.36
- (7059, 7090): 7089.27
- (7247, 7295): 7289.57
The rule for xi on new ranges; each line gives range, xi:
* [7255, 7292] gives 0.21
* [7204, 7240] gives 0.13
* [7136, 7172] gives 0.10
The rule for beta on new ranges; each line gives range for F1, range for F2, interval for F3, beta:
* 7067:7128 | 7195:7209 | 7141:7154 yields -3.9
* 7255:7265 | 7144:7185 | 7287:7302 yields -4.6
